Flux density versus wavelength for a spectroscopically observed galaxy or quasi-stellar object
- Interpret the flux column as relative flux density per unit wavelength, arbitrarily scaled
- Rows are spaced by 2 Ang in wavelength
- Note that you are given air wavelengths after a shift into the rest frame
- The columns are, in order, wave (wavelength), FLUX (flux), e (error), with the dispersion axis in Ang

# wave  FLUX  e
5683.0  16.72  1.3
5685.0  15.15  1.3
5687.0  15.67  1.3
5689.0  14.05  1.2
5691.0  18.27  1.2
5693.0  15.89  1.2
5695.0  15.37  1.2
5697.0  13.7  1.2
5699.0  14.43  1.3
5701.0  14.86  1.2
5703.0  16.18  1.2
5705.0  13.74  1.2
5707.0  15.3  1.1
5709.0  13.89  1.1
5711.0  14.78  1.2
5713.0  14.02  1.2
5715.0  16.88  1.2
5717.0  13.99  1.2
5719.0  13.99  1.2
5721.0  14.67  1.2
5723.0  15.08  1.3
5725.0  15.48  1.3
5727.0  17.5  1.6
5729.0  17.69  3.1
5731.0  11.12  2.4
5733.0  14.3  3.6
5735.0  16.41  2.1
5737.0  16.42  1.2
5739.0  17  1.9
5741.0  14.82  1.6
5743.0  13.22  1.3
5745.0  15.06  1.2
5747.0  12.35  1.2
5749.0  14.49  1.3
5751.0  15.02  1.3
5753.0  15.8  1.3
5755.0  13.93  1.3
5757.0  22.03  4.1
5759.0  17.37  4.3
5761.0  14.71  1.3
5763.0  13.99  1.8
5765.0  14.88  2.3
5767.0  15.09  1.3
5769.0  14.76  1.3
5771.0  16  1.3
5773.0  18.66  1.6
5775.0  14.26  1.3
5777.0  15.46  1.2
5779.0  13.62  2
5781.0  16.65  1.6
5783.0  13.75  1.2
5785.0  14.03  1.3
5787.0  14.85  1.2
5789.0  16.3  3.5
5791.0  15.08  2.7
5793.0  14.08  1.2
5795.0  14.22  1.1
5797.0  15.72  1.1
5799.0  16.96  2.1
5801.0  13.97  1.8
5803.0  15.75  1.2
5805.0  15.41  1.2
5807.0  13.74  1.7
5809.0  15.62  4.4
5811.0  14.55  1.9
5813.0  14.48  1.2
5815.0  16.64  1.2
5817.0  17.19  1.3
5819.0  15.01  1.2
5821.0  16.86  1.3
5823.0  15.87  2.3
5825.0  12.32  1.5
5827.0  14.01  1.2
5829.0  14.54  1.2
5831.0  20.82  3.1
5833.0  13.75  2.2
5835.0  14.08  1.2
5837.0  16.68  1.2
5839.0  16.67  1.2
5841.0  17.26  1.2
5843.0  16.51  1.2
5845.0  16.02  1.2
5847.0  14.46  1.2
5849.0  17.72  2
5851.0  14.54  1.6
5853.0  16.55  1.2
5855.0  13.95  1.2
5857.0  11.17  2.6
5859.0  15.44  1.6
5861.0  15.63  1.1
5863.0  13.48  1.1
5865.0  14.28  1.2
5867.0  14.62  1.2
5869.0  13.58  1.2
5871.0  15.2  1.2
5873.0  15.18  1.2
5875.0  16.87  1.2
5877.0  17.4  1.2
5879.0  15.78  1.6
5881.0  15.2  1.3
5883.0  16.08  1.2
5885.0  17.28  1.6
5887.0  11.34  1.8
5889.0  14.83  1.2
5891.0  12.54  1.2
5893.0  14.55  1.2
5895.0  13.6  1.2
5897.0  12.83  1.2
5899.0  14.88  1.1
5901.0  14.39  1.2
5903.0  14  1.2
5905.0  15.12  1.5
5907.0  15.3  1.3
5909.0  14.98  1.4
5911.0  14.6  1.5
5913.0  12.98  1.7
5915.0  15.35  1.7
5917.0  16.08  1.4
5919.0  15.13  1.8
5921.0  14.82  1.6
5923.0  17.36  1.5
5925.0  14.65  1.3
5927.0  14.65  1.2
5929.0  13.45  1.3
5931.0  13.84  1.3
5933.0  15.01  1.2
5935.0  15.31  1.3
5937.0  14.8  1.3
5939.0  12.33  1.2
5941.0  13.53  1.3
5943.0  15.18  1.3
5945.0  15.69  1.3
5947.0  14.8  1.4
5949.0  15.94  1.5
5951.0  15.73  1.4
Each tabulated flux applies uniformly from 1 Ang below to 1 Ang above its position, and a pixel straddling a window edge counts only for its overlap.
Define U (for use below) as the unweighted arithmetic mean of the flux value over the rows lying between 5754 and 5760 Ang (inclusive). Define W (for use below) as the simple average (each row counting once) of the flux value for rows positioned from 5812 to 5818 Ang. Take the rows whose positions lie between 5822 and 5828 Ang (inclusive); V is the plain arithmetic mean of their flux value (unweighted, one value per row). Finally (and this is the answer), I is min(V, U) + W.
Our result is 30.2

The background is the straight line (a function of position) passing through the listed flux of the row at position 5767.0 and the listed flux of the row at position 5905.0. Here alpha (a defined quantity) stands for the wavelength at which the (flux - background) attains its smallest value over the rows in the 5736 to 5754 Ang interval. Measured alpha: 5747.0 Ang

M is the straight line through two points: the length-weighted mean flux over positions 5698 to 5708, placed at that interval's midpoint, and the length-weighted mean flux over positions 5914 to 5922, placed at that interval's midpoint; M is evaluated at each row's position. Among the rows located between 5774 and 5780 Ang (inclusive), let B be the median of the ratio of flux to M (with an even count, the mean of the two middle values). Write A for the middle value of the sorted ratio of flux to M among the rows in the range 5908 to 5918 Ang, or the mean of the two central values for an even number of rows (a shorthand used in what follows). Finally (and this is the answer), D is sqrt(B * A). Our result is 0.9623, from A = 0.98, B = 0.947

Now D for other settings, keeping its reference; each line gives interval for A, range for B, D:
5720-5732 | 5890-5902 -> 0.9669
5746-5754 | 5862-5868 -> 0.9602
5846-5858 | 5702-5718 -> 0.9594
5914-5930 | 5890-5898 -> 0.9180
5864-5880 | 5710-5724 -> 0.9890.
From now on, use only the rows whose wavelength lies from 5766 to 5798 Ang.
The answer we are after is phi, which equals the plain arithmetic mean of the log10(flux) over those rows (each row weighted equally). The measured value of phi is 1.18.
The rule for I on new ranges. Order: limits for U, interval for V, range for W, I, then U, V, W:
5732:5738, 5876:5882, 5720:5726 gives 30.8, 15.7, 16.1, 15.1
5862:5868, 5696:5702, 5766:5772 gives 29.4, 14.1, 14.3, 15.3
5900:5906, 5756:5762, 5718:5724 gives 29.1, 14.5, 18.0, 14.6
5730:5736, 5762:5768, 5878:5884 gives 29.6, 13.9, 14.7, 15.7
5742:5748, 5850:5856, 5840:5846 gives 30.1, 13.5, 15.0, 16.6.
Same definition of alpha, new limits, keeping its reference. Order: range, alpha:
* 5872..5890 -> 5887.0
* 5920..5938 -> 5929.0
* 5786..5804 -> 5801.0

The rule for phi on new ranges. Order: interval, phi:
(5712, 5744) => 1.18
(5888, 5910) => 1.15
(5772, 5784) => 1.18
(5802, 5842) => 1.19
